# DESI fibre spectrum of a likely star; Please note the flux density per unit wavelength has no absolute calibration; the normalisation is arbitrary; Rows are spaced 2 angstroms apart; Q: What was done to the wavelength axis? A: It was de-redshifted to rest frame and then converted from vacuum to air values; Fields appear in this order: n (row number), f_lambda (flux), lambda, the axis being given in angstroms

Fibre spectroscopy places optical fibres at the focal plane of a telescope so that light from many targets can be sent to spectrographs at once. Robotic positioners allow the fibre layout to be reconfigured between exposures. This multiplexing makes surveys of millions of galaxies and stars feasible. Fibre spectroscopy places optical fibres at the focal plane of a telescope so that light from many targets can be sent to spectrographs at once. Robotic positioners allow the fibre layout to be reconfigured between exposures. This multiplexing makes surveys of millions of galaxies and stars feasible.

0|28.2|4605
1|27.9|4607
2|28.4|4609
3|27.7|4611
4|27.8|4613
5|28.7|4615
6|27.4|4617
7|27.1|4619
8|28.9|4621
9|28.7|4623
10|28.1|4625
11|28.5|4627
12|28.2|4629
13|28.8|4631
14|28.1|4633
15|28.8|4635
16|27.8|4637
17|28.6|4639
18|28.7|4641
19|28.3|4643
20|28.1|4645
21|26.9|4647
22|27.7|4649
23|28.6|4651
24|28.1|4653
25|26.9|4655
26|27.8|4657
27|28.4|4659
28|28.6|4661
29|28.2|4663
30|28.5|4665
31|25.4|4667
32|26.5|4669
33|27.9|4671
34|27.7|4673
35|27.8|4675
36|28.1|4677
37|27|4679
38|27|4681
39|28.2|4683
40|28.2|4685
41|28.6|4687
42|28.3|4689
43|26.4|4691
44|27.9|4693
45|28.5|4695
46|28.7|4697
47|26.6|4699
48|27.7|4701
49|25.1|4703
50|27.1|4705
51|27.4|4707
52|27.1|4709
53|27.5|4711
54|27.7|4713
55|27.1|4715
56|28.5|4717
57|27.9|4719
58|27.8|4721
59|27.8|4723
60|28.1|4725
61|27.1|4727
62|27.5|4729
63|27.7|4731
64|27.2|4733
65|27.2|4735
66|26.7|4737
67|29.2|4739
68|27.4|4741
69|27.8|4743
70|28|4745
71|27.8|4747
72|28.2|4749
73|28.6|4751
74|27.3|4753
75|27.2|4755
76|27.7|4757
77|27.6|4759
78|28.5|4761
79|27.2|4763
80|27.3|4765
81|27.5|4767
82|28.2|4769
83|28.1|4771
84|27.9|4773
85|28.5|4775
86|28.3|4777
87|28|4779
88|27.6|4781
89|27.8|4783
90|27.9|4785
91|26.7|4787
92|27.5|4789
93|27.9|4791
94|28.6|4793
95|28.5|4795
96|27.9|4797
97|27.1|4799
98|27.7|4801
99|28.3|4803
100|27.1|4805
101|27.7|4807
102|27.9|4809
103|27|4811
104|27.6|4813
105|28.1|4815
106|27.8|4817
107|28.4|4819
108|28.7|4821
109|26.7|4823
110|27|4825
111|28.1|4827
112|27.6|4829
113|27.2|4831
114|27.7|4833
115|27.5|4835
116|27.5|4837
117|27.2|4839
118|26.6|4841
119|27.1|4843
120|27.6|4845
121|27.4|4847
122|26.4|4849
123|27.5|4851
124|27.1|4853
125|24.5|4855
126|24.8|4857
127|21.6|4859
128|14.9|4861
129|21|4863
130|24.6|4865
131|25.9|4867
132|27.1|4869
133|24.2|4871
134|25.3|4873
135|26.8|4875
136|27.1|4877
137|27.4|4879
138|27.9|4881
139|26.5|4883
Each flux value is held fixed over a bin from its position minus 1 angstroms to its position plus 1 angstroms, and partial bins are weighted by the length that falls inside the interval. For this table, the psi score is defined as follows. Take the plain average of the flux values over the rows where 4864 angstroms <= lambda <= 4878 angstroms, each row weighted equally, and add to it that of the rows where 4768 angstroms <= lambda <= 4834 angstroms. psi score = 53.6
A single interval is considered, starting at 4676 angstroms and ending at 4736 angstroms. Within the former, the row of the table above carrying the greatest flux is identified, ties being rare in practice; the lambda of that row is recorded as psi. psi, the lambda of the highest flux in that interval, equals 4697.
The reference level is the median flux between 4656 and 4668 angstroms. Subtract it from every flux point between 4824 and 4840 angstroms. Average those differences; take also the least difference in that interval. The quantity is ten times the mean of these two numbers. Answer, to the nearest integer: -11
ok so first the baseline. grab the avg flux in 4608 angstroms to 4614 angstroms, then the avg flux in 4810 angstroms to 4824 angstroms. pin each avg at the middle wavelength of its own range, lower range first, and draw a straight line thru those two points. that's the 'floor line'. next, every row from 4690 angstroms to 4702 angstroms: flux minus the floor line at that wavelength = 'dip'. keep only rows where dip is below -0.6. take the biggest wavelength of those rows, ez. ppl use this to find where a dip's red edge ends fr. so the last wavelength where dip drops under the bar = 4699 angstroms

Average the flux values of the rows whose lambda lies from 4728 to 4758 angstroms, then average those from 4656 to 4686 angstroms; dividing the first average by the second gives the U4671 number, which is 1.000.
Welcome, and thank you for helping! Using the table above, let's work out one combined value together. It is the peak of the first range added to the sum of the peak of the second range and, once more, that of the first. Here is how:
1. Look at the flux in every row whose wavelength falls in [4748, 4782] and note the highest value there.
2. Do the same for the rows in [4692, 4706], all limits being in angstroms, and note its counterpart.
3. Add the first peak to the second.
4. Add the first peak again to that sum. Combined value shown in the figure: 85.9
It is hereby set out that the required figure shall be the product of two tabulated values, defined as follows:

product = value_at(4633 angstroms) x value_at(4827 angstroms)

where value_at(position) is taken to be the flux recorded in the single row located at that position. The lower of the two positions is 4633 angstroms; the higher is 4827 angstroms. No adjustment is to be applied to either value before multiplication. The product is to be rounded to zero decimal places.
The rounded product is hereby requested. 790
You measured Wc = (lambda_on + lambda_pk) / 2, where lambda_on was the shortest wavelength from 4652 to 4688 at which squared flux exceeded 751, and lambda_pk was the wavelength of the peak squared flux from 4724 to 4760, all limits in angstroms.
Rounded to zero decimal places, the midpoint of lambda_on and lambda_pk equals 4696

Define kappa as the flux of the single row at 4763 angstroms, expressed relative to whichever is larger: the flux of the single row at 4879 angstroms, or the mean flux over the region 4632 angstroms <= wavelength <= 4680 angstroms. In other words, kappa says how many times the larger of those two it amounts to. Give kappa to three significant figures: 0.977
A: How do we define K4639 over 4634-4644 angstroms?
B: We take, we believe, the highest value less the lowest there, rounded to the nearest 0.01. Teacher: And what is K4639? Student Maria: 1.00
